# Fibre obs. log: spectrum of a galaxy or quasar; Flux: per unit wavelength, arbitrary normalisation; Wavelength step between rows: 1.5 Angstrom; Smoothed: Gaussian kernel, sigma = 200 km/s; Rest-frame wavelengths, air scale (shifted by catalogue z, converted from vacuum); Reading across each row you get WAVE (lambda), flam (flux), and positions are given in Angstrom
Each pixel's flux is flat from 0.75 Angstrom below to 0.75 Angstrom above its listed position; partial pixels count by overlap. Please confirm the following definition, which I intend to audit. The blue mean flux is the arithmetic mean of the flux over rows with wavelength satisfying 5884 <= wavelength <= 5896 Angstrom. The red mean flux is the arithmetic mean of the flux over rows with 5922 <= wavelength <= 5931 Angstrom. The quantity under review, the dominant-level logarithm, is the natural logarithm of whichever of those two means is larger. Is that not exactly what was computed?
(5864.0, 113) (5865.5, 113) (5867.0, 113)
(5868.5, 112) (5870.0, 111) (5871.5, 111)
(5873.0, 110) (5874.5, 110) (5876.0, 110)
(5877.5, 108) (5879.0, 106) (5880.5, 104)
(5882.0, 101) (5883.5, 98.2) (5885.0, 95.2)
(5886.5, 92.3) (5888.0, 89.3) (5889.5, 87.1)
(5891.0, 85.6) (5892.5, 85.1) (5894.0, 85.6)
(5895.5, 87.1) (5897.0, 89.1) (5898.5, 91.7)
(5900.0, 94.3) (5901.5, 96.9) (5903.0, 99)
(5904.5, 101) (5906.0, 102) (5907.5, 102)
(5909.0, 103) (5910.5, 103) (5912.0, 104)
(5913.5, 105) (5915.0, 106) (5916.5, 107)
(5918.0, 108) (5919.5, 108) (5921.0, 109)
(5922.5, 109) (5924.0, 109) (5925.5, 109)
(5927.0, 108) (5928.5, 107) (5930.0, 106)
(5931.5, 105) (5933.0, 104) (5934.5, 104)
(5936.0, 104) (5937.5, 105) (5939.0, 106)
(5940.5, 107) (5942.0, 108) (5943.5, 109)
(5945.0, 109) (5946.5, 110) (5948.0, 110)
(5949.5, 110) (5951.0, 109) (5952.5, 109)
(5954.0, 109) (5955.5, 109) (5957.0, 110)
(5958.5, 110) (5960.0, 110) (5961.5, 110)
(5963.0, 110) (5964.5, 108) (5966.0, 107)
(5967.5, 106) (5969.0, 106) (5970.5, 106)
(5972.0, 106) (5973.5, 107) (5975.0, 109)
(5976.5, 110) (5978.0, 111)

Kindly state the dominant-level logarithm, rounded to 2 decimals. 4.68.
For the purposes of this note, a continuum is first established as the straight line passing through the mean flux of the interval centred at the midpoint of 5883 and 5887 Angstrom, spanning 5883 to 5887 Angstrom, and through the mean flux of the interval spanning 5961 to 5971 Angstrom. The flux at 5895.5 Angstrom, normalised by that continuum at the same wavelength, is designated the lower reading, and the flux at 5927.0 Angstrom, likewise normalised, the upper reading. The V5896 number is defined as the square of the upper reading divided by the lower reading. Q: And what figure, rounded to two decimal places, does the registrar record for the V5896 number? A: 1.26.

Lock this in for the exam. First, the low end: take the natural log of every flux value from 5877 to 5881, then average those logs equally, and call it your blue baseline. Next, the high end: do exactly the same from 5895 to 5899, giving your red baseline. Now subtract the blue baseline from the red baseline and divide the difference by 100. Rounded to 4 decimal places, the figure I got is -0.0017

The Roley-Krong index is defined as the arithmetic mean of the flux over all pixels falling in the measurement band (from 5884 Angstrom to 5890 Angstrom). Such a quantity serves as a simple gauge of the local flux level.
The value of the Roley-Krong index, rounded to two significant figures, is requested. 91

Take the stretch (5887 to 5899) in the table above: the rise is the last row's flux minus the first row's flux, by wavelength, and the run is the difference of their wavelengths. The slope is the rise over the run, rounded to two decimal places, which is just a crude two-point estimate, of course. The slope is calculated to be 0.23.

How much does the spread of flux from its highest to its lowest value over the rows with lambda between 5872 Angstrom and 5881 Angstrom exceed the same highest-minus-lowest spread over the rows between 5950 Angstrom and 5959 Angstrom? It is 5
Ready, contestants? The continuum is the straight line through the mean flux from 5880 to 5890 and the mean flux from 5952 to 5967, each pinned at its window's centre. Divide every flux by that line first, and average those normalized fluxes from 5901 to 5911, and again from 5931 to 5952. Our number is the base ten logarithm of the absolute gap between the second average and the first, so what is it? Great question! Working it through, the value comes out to -2.3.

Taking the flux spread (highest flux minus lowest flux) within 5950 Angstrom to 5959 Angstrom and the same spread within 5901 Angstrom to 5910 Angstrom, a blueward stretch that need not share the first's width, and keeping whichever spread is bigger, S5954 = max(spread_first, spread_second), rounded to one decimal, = 6.1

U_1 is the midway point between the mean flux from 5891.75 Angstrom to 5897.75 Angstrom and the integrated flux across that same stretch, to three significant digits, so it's 304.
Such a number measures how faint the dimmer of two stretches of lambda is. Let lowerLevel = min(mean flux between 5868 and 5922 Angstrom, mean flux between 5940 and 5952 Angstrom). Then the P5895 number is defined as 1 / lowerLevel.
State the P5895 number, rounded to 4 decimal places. 0.0100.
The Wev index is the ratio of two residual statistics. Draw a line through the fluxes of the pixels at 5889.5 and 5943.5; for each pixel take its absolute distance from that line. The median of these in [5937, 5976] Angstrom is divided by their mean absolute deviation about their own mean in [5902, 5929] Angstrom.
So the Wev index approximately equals 5.2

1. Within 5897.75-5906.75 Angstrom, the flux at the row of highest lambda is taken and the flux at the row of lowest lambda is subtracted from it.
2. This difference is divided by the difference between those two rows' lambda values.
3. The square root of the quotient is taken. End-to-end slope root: 1.2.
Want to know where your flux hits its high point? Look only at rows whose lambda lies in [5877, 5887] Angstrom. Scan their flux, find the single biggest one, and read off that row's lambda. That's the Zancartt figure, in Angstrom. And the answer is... 5877.5 Angstrom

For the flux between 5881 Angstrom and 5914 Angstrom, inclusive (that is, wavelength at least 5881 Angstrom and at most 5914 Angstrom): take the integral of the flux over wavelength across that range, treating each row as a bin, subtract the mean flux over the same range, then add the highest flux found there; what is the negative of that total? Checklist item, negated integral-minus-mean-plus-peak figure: -3156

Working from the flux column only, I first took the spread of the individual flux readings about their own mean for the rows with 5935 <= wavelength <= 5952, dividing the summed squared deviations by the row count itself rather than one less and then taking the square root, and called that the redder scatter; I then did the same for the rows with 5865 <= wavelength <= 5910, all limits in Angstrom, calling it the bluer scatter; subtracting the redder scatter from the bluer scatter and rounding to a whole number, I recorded 7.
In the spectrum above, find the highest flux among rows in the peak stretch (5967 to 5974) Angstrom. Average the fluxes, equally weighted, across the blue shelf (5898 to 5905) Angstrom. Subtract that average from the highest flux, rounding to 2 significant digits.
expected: 10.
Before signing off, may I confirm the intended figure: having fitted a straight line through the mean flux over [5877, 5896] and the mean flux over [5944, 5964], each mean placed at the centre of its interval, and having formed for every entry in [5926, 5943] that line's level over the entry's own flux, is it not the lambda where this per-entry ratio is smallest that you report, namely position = 5927.0 Angstrom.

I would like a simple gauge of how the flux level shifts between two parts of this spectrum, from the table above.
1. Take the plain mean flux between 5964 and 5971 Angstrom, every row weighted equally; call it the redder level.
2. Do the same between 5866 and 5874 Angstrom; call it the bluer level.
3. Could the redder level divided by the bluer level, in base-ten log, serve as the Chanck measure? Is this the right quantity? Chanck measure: -0.02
